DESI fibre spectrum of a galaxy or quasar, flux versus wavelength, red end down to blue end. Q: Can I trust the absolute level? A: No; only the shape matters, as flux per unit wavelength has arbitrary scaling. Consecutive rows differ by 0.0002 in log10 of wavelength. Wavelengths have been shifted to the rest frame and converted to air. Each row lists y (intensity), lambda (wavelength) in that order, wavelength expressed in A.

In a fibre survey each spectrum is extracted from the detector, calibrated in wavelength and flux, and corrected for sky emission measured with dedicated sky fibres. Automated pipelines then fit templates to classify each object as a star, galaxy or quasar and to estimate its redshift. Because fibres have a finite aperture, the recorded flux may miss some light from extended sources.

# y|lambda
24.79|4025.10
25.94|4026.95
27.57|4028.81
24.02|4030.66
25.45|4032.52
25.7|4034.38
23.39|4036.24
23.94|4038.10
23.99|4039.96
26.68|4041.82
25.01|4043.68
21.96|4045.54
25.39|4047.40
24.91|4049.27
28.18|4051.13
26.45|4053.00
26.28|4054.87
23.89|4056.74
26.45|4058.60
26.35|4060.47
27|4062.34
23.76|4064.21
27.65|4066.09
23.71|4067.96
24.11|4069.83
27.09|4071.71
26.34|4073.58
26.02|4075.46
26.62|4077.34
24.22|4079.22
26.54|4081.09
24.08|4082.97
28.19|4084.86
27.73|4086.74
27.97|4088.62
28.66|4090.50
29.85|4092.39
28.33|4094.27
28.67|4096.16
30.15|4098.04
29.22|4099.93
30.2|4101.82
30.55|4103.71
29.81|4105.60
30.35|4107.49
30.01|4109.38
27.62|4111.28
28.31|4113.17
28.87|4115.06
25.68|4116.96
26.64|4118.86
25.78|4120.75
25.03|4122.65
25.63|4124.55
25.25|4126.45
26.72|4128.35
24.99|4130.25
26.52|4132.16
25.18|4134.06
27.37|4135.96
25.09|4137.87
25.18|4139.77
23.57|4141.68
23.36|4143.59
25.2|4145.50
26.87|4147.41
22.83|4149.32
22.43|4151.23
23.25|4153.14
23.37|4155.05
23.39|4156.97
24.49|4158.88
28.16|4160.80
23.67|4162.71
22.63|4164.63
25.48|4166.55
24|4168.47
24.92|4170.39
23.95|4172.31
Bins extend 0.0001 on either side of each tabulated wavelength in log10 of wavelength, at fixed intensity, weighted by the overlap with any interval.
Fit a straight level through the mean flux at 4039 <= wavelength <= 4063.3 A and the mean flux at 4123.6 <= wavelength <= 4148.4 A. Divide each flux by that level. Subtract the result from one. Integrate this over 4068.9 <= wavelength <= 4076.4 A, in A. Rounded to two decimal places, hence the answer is -0.10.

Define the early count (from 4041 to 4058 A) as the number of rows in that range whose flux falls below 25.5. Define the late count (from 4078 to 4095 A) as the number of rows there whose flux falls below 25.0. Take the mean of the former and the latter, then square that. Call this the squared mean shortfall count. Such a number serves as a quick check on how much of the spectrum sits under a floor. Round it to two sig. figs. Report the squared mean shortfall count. 12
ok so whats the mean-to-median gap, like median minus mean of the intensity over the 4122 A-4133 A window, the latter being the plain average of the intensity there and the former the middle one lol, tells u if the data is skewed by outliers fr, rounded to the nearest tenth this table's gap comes -0.2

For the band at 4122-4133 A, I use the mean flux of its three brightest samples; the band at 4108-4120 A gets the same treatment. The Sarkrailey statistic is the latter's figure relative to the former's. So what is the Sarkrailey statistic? 1.11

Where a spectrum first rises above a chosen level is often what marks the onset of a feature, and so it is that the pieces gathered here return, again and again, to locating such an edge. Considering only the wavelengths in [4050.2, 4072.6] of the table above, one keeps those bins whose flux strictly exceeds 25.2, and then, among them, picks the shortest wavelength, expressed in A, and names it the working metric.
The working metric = 4051.13 A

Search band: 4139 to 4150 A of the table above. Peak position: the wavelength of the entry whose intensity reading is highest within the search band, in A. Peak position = 4147.41 A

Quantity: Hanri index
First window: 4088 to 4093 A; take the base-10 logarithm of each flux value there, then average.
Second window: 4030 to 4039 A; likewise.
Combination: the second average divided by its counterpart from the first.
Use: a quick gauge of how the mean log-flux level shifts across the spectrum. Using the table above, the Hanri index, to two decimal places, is 0.95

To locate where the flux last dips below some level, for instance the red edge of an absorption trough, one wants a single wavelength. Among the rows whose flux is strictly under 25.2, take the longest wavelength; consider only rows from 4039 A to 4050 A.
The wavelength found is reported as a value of 4049.27 A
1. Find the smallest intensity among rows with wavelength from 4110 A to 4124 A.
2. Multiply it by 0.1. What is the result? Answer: 2.50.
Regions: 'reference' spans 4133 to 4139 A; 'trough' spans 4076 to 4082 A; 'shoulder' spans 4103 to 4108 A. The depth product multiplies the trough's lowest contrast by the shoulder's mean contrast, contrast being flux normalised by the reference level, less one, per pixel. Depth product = -0.011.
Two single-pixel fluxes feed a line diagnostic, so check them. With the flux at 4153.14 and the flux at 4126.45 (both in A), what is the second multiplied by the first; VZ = 587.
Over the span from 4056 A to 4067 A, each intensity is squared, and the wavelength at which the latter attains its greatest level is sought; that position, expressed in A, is 4066.09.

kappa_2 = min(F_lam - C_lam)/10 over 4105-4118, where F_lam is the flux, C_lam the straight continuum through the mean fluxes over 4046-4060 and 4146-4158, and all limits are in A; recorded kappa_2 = 0.12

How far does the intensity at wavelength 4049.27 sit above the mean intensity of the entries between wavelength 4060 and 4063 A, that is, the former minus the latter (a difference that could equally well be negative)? -1.8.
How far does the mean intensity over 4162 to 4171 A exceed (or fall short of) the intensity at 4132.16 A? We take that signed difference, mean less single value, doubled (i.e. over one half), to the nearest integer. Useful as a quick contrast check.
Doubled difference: -5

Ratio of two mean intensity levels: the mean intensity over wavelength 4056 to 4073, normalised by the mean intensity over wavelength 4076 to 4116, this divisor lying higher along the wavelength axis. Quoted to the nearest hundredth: 0.90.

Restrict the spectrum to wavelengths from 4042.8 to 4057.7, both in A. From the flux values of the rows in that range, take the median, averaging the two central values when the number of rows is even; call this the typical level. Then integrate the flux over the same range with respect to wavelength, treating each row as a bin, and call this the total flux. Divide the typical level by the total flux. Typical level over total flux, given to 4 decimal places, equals 0.0669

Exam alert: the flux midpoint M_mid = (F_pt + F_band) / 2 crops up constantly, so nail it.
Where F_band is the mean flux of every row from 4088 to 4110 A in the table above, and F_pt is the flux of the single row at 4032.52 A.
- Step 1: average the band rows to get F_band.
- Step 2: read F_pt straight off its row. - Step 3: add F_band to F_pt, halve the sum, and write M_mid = 27.5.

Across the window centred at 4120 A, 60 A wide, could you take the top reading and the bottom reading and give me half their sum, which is 26.7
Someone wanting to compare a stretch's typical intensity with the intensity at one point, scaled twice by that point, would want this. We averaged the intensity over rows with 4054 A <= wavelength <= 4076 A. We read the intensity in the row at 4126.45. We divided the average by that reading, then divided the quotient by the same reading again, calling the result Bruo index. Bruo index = 0.040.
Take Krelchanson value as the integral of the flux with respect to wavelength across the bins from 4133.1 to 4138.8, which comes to 148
